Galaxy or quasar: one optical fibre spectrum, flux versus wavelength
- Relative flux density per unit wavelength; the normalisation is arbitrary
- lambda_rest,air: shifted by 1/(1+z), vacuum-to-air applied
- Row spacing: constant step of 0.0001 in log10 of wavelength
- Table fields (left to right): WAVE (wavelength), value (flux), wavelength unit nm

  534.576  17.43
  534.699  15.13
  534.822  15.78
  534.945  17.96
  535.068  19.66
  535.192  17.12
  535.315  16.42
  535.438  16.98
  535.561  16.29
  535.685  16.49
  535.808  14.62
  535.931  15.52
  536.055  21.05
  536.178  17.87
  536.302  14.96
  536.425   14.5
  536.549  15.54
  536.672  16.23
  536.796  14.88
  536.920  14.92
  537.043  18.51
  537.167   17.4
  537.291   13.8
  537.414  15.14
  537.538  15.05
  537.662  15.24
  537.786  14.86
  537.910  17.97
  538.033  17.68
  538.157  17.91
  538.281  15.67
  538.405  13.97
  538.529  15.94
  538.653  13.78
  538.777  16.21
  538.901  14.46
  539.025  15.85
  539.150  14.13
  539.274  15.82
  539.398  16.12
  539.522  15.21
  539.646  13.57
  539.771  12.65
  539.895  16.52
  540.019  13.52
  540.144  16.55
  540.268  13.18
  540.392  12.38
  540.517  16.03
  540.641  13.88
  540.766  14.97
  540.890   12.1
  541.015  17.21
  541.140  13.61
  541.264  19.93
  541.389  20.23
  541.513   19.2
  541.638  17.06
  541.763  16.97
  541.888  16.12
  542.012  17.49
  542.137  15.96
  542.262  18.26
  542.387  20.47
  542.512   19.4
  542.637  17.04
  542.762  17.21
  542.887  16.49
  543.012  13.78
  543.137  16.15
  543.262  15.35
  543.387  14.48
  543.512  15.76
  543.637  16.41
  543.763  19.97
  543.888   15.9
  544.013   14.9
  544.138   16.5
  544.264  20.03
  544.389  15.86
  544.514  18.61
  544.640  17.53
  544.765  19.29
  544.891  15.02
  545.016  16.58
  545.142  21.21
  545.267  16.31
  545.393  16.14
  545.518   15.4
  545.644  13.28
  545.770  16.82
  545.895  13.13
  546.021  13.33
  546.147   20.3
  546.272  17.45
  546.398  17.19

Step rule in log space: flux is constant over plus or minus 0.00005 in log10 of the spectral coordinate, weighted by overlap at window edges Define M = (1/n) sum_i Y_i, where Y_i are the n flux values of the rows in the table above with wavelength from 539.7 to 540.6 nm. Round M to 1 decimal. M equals 14.4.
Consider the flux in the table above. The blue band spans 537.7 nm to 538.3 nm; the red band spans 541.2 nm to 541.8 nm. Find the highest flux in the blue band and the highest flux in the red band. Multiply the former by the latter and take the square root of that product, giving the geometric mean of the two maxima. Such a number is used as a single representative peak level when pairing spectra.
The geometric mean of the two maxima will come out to 19.1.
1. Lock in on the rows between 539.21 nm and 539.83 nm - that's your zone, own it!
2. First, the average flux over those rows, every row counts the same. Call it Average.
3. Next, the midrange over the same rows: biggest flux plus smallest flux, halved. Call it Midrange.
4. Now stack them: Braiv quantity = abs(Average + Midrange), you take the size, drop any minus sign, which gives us 29.1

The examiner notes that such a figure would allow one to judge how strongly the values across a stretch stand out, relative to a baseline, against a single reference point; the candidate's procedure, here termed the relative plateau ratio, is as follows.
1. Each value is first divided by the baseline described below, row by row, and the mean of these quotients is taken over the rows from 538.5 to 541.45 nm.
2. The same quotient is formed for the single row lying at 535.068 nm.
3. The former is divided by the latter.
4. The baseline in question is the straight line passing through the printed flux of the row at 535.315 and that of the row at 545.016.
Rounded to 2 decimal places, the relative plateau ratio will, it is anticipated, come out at 0.77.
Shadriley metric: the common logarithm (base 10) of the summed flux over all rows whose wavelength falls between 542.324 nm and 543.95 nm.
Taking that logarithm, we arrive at 2.34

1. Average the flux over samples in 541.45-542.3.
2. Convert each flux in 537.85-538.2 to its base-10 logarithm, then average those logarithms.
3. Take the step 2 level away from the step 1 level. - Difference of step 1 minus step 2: 16.0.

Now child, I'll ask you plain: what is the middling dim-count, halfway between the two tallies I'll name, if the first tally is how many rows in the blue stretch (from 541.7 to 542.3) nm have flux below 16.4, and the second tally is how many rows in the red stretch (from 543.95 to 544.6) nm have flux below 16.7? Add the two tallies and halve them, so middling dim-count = 2.5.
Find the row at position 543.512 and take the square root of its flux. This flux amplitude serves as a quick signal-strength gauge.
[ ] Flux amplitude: 3.97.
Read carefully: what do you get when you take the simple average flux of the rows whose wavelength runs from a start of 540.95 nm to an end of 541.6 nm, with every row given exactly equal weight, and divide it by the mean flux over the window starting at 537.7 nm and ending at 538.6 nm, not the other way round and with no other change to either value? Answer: 1.11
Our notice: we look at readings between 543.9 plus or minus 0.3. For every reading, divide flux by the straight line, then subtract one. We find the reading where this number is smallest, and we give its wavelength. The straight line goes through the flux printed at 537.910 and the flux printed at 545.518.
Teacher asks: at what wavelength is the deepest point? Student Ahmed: 544.013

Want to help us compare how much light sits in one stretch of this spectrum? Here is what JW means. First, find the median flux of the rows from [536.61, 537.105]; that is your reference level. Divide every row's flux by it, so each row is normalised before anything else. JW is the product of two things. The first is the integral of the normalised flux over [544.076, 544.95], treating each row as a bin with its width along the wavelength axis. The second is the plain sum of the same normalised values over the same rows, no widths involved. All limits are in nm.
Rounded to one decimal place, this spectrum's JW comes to 7.8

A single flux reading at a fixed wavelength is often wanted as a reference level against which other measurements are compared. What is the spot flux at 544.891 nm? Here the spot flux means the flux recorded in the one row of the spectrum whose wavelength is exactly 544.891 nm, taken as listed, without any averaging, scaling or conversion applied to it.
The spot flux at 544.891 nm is 15.02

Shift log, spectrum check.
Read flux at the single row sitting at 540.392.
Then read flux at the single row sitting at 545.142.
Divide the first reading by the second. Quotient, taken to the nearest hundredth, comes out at 0.58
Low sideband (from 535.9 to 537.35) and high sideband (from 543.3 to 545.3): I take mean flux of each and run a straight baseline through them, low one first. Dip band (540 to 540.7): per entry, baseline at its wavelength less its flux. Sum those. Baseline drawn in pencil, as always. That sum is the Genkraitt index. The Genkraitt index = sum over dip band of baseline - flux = 15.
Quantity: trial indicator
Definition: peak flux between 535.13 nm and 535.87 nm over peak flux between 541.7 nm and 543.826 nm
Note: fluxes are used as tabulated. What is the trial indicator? 0.84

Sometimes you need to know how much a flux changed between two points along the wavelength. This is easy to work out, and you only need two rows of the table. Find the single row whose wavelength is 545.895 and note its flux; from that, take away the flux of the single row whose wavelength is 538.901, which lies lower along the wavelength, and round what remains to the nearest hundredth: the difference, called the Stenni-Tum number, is -1.33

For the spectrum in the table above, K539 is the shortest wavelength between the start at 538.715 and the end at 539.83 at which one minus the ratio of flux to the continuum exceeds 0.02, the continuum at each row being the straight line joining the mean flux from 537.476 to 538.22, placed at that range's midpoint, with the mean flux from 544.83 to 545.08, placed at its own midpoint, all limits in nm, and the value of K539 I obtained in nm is 538.901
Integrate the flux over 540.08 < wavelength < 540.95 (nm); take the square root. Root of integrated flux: 3.51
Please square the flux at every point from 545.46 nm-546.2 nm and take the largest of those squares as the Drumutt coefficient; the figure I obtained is 412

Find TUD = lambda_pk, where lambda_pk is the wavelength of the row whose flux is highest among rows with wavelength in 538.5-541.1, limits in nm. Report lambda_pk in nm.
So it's 541.015 nm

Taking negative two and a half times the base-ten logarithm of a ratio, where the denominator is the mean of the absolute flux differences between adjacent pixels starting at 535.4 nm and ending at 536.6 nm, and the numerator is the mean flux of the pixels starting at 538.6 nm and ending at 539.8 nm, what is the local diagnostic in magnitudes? -2.25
